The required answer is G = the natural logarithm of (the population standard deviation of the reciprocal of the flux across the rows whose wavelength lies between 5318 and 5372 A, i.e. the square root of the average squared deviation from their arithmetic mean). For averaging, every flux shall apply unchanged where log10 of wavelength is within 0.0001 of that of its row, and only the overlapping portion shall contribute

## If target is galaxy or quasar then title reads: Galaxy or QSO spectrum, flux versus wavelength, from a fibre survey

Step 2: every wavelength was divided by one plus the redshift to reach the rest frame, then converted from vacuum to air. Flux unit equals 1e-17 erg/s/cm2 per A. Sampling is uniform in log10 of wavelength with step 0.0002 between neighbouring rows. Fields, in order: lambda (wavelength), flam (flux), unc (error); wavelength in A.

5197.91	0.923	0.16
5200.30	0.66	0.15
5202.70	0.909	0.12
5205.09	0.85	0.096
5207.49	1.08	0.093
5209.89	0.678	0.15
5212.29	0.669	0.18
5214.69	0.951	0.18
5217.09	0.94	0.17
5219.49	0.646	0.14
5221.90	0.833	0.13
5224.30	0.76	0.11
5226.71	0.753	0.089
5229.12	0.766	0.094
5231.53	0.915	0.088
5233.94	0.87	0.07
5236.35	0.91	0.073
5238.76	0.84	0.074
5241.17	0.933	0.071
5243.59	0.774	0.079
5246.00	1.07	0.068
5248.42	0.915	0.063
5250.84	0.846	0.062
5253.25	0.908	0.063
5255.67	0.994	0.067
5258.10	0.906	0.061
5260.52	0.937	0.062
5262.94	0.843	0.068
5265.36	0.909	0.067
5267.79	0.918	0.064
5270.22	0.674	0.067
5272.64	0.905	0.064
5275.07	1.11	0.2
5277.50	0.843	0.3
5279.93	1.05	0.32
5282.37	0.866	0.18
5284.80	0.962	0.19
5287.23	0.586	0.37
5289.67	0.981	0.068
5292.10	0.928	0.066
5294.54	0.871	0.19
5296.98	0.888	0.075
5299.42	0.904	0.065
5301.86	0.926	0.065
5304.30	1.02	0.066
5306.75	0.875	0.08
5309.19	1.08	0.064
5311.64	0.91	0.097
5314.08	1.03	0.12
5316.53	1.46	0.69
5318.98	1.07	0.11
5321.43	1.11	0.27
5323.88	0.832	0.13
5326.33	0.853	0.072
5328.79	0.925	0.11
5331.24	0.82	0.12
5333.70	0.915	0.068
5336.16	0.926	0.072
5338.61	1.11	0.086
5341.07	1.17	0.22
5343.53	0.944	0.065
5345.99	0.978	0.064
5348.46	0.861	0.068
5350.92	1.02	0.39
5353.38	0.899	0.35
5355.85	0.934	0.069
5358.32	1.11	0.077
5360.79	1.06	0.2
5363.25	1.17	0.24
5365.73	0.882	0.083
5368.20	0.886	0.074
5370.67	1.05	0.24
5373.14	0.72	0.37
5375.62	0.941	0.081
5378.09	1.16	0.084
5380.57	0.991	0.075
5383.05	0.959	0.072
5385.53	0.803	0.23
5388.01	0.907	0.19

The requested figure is -2.19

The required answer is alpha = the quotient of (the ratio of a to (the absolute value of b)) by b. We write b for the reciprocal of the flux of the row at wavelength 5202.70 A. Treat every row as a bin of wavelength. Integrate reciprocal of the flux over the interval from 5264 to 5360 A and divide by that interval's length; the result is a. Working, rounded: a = 1.07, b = 1.10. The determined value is 0.89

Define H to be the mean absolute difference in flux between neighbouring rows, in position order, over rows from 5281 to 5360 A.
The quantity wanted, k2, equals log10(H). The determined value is -0.86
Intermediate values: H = 0.139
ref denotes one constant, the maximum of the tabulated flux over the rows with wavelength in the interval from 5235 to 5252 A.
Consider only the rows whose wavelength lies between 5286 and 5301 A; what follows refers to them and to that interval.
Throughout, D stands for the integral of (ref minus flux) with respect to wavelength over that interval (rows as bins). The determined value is 3.1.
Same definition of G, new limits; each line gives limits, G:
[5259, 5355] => -1.81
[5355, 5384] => -1.95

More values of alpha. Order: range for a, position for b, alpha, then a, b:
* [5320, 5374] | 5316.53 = 2.24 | 1.05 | 0.68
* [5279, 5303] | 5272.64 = 0.94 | 1.14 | 1.10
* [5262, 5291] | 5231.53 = 0.97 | 1.16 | 1.09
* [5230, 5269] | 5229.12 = 0.65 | 1.11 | 1.31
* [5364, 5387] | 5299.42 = 0.89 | 1.09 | 1.11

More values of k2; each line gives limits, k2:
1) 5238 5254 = -0.86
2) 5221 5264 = -1.05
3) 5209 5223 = -0.81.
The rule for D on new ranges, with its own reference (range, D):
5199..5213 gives 3.6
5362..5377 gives 1.9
